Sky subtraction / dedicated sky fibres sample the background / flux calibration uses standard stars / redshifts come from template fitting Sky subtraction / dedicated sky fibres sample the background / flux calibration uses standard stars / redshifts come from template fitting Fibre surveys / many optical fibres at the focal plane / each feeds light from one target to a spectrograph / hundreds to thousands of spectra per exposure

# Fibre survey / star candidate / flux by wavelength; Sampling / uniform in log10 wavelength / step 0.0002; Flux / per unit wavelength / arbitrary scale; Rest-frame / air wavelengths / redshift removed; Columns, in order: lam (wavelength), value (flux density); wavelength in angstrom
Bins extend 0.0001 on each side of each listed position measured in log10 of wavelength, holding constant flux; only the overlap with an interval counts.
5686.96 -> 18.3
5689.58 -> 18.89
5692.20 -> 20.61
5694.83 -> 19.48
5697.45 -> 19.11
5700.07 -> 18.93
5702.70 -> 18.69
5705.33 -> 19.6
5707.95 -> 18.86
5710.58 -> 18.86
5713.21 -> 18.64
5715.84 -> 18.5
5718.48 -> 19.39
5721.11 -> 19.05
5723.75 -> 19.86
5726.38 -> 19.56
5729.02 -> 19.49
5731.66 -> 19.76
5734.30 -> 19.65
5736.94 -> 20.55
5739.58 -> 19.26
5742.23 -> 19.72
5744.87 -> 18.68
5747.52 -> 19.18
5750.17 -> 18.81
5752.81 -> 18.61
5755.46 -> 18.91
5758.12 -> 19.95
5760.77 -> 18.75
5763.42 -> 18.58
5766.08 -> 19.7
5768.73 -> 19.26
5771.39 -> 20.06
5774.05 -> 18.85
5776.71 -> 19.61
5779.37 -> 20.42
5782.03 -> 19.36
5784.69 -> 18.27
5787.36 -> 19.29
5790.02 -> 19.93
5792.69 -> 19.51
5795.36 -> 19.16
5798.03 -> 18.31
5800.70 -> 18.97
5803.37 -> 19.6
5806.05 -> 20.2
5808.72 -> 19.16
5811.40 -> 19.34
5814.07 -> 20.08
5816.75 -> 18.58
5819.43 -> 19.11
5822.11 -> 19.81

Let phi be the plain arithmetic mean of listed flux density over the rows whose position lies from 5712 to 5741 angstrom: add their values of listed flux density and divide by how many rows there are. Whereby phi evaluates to 19.4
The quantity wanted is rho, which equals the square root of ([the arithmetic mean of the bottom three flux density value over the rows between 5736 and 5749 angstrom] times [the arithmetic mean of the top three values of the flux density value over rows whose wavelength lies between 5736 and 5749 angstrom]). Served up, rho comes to 19.4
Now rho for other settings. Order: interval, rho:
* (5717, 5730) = 19.5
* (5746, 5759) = 19.1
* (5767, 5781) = 19.6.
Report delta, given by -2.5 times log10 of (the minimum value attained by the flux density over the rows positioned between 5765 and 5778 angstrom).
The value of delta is -3.19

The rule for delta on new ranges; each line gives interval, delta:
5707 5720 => -3.17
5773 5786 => -3.15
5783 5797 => -3.15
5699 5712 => -3.18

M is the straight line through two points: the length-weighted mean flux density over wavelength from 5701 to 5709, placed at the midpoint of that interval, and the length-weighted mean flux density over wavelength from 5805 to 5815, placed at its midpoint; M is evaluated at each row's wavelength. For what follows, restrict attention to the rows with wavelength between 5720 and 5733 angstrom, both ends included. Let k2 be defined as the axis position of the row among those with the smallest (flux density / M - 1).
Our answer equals 5721.11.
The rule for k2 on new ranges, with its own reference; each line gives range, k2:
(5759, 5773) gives 5763.42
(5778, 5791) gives 5784.69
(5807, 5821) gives 5816.75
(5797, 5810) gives 5798.03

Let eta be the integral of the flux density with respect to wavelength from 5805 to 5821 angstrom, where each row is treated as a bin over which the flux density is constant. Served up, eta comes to 311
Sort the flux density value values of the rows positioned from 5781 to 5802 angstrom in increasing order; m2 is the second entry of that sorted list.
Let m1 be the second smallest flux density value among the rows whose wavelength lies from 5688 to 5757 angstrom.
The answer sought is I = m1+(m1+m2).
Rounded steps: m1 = 18.61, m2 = 18.31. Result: 55.5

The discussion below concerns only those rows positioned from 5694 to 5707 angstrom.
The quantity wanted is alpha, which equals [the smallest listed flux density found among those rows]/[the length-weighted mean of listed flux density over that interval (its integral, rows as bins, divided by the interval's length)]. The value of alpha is 0.976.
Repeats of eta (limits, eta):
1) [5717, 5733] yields 312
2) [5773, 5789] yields 309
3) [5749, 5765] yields 303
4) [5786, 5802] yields 307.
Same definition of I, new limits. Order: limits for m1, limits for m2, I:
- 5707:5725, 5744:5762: 56.0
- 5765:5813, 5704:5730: 55.3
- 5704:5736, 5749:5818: 55.6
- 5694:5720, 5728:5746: 56.5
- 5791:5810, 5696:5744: 56.6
